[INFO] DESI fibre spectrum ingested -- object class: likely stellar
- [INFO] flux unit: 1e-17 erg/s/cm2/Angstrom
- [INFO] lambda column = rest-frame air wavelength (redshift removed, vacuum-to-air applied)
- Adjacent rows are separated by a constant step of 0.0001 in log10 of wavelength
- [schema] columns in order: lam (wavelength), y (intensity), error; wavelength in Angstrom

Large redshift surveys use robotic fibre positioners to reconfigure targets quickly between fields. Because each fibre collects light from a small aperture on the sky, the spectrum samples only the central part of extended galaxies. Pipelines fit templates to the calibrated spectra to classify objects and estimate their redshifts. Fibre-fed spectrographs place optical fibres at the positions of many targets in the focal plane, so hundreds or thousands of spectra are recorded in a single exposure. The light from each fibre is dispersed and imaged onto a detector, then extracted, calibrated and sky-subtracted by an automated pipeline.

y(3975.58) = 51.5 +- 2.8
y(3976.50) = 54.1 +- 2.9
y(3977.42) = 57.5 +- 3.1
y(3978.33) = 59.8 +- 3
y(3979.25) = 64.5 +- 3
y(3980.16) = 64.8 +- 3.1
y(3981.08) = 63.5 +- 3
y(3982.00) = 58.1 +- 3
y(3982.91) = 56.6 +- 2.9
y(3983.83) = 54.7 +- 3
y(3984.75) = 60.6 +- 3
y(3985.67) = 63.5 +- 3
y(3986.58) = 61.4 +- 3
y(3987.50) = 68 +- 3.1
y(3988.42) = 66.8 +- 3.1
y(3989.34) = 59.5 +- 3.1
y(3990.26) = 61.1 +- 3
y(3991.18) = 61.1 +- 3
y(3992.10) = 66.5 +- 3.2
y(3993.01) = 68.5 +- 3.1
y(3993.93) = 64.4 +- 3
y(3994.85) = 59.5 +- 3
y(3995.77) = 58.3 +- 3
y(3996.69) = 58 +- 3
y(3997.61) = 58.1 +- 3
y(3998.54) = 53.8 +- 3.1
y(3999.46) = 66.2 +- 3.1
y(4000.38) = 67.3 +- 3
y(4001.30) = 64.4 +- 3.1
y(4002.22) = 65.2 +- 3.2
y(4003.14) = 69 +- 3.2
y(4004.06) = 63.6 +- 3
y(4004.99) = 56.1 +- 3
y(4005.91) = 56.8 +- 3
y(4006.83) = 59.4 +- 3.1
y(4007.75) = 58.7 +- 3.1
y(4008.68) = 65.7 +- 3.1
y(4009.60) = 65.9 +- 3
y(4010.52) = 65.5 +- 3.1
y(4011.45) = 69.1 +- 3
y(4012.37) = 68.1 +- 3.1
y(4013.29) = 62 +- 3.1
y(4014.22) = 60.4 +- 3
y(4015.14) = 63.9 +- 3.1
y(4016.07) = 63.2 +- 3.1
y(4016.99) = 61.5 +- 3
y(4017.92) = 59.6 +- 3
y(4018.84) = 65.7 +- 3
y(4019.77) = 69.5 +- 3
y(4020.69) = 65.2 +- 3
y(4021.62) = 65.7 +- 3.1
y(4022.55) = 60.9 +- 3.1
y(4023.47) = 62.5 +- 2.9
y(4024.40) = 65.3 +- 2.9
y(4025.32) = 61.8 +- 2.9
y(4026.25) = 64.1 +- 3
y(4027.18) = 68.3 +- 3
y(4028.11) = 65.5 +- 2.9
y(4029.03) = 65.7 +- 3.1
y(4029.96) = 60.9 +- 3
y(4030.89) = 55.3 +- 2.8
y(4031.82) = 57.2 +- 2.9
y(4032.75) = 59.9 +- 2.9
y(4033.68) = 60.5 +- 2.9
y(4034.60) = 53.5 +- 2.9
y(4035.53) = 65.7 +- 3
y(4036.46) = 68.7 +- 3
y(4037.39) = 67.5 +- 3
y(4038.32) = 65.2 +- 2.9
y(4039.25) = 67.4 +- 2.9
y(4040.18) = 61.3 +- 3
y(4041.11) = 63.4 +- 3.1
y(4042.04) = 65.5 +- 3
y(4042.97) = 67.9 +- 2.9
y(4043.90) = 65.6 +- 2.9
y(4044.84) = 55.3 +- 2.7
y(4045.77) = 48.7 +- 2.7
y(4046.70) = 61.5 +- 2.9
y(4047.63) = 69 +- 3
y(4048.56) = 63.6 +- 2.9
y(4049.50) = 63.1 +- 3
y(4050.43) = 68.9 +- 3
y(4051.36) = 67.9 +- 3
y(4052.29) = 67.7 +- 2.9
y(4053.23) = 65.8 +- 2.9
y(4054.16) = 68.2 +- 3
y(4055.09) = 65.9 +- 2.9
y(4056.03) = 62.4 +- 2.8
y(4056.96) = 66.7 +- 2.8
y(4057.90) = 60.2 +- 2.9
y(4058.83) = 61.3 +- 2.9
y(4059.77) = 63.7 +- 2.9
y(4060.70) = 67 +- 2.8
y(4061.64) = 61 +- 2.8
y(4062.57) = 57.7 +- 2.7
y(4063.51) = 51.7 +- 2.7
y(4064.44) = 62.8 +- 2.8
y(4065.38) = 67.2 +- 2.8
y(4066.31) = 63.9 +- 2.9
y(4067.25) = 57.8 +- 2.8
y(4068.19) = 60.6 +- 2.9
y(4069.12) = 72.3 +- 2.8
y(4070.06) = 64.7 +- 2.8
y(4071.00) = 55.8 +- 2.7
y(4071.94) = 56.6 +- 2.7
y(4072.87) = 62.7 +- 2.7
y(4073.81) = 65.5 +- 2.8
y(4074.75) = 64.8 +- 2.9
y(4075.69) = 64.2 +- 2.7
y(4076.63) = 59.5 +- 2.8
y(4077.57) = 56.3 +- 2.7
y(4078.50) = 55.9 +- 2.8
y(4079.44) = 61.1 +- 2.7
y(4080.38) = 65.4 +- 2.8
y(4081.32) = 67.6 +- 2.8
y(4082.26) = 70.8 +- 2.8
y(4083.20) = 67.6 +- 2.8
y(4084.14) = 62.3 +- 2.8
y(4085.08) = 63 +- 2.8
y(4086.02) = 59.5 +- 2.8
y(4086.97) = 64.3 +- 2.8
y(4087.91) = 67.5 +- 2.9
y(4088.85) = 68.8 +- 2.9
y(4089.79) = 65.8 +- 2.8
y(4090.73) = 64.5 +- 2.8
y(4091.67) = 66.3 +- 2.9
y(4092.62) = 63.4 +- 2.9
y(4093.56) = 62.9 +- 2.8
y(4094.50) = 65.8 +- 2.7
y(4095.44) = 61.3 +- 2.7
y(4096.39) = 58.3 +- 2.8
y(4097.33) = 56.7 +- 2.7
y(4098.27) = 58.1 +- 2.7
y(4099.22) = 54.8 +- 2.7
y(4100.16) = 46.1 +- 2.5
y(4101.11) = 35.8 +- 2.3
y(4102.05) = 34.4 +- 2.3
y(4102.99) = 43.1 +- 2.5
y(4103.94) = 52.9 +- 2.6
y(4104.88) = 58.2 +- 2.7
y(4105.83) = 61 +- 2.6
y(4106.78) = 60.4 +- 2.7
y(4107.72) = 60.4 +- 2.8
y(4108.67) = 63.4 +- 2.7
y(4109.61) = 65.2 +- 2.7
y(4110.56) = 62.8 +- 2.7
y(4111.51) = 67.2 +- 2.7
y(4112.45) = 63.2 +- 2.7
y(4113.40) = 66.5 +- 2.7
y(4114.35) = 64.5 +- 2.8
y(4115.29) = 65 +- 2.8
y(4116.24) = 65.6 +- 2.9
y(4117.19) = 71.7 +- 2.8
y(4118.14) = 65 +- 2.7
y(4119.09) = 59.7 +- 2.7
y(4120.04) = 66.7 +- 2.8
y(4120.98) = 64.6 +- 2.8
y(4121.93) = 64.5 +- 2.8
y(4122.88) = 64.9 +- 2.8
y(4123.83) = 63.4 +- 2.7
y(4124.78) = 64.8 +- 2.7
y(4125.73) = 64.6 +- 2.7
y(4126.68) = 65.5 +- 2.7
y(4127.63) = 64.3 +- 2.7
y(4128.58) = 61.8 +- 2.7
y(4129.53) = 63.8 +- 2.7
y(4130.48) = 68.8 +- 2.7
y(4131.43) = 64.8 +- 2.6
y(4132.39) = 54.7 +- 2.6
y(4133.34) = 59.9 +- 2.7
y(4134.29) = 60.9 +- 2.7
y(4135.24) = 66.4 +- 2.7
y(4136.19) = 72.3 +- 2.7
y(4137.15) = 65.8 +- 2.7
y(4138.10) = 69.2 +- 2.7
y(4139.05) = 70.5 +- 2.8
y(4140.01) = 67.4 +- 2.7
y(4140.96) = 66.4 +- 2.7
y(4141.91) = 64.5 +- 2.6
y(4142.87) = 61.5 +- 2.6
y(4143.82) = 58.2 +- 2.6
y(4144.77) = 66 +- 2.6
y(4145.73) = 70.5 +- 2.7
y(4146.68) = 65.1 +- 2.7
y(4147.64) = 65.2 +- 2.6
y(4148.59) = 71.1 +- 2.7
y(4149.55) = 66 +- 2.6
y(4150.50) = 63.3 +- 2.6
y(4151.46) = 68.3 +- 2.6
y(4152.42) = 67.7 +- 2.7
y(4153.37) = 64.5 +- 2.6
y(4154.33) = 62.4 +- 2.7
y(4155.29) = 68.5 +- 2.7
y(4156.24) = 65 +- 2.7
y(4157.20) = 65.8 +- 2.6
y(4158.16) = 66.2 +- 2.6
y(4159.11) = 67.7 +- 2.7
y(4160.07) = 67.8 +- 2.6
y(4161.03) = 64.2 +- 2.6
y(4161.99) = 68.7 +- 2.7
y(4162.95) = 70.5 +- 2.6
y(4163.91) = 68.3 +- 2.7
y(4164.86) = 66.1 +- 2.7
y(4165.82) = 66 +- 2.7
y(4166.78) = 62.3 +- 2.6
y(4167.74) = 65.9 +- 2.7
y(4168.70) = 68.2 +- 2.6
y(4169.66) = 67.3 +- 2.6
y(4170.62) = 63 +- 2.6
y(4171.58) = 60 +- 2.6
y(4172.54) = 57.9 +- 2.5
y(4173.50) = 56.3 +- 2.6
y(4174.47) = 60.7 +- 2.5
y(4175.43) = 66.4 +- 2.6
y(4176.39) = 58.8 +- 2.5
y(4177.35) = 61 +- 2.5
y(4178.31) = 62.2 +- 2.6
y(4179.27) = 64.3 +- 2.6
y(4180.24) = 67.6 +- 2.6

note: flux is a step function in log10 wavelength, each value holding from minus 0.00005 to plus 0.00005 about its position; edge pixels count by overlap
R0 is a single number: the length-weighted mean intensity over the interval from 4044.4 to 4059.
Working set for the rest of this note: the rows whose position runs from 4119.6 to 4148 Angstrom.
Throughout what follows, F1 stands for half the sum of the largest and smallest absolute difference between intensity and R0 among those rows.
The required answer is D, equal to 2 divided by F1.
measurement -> 0.44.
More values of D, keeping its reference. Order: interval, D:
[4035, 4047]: 0.27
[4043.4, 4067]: 0.27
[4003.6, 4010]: 0.53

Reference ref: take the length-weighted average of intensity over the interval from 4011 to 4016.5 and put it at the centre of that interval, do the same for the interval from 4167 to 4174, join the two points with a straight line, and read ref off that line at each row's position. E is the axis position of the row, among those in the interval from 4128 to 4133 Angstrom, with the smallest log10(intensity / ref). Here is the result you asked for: 4132.39 Angstrom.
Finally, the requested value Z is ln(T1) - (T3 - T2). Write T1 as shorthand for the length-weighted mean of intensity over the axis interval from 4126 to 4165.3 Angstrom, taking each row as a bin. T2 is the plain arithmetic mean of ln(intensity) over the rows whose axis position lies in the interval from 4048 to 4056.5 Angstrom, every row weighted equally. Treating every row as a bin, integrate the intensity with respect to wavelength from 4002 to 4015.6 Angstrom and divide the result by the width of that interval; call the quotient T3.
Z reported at -54.9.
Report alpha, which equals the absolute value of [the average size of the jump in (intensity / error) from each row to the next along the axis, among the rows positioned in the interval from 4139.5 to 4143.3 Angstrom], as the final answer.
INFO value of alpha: 0.58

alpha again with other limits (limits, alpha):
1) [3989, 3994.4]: 0.71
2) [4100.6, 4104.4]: 2.00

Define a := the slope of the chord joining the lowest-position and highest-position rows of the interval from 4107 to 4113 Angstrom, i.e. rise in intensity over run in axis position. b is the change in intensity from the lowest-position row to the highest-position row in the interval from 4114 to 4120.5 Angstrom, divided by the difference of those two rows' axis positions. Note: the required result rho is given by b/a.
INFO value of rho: 0.7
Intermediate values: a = 0.6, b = 0.4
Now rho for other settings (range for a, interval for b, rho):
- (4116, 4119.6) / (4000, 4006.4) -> 0.9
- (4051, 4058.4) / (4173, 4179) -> -1.0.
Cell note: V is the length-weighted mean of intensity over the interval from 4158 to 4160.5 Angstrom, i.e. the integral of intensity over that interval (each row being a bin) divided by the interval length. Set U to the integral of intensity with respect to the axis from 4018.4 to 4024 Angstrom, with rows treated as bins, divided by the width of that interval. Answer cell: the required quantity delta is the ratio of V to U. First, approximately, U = 64.9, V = 67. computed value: 1.04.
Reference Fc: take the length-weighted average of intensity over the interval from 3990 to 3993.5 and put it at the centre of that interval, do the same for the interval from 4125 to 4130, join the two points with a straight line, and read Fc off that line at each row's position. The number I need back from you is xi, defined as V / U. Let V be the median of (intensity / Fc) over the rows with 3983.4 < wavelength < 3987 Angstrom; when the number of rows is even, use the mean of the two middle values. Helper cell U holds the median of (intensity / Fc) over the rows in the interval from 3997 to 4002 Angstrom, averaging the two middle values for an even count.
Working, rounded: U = 1.00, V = 0.94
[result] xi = 0.946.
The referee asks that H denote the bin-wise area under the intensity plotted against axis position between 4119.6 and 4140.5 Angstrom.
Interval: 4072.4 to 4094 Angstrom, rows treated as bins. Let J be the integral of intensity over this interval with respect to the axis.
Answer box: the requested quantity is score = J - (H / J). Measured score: 1379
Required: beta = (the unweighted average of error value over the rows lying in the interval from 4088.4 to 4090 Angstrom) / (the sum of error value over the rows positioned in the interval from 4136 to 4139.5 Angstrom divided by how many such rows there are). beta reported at 1.05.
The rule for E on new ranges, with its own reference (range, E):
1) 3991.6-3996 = 3995.77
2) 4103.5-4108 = 4103.94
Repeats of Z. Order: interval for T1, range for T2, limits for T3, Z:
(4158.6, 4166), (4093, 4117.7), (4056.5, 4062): -55.0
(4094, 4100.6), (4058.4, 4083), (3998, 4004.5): -56.0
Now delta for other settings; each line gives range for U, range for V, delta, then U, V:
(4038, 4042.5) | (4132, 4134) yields 0.90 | 64.6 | 58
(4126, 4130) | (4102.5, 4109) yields 0.89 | 63.9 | 57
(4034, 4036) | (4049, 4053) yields 1.11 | 59.9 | 67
